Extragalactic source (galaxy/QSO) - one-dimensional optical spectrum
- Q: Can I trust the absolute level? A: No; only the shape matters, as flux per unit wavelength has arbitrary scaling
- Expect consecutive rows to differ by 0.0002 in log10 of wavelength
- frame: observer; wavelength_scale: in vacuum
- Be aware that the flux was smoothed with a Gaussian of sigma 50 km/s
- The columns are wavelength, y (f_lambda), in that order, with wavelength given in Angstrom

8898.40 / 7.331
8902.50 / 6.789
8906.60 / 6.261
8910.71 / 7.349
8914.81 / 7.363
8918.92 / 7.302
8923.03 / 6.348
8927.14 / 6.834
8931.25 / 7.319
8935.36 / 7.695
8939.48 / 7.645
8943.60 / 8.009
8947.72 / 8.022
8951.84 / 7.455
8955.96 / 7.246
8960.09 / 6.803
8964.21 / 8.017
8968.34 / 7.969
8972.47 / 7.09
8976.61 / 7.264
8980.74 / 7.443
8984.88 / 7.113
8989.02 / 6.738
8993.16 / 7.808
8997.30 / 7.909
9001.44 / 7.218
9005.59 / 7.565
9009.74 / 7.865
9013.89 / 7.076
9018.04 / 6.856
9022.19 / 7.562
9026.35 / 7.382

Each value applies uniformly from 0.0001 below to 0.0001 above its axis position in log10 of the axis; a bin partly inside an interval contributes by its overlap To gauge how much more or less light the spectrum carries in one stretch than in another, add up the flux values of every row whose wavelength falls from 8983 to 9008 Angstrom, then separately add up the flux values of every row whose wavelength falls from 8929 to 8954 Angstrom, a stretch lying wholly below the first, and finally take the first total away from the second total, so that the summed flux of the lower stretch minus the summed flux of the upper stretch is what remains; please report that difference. 1.8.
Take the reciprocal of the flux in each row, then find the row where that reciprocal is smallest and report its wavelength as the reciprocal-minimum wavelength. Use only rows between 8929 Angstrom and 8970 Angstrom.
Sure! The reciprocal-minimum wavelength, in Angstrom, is 8947.72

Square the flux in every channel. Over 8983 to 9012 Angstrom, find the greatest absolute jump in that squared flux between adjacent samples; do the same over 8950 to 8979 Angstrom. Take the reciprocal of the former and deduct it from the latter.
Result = 17.9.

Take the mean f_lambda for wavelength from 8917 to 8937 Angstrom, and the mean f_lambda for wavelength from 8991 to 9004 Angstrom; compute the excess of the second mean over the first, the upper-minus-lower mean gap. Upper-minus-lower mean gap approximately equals 0.55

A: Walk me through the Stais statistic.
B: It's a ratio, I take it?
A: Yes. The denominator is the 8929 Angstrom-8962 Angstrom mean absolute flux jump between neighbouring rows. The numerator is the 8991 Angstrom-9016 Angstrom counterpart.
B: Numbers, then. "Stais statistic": 1.54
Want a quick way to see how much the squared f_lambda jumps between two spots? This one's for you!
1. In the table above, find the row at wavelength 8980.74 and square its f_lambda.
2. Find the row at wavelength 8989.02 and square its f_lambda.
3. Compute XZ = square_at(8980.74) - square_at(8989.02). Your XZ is 10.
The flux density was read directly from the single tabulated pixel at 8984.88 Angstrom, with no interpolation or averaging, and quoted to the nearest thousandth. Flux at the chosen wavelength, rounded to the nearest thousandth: 7.113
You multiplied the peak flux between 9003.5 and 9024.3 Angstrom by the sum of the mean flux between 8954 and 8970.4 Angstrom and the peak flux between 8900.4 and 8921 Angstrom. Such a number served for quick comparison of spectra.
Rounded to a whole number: 117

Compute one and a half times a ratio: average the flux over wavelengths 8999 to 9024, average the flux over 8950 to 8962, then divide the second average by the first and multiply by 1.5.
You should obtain 1.46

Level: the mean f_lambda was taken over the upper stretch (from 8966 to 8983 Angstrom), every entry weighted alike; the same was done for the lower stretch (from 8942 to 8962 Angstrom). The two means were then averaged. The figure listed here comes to 7.47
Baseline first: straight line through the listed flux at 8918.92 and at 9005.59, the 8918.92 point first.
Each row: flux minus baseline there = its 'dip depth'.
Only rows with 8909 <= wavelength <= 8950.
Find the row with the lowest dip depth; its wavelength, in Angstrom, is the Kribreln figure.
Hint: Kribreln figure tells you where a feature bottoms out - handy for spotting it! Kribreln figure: 8923.03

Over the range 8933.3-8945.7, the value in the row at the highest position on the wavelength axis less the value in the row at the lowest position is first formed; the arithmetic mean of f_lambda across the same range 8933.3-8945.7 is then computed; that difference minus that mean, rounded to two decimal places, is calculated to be -7.47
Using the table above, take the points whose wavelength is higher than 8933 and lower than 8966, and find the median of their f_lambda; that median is 7.67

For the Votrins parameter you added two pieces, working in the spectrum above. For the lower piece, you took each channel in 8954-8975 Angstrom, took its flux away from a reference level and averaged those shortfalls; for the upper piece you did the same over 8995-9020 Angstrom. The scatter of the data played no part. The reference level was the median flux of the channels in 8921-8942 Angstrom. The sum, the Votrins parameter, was -0.2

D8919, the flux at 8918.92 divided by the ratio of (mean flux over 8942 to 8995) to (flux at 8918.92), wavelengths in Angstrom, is 7.15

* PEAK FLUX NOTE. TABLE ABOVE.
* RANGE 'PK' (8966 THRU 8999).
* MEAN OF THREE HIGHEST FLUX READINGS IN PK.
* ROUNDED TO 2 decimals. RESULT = 7.90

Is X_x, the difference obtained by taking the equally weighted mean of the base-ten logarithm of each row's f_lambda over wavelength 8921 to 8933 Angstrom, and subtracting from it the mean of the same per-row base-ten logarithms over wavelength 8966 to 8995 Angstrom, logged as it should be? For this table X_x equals -0.03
